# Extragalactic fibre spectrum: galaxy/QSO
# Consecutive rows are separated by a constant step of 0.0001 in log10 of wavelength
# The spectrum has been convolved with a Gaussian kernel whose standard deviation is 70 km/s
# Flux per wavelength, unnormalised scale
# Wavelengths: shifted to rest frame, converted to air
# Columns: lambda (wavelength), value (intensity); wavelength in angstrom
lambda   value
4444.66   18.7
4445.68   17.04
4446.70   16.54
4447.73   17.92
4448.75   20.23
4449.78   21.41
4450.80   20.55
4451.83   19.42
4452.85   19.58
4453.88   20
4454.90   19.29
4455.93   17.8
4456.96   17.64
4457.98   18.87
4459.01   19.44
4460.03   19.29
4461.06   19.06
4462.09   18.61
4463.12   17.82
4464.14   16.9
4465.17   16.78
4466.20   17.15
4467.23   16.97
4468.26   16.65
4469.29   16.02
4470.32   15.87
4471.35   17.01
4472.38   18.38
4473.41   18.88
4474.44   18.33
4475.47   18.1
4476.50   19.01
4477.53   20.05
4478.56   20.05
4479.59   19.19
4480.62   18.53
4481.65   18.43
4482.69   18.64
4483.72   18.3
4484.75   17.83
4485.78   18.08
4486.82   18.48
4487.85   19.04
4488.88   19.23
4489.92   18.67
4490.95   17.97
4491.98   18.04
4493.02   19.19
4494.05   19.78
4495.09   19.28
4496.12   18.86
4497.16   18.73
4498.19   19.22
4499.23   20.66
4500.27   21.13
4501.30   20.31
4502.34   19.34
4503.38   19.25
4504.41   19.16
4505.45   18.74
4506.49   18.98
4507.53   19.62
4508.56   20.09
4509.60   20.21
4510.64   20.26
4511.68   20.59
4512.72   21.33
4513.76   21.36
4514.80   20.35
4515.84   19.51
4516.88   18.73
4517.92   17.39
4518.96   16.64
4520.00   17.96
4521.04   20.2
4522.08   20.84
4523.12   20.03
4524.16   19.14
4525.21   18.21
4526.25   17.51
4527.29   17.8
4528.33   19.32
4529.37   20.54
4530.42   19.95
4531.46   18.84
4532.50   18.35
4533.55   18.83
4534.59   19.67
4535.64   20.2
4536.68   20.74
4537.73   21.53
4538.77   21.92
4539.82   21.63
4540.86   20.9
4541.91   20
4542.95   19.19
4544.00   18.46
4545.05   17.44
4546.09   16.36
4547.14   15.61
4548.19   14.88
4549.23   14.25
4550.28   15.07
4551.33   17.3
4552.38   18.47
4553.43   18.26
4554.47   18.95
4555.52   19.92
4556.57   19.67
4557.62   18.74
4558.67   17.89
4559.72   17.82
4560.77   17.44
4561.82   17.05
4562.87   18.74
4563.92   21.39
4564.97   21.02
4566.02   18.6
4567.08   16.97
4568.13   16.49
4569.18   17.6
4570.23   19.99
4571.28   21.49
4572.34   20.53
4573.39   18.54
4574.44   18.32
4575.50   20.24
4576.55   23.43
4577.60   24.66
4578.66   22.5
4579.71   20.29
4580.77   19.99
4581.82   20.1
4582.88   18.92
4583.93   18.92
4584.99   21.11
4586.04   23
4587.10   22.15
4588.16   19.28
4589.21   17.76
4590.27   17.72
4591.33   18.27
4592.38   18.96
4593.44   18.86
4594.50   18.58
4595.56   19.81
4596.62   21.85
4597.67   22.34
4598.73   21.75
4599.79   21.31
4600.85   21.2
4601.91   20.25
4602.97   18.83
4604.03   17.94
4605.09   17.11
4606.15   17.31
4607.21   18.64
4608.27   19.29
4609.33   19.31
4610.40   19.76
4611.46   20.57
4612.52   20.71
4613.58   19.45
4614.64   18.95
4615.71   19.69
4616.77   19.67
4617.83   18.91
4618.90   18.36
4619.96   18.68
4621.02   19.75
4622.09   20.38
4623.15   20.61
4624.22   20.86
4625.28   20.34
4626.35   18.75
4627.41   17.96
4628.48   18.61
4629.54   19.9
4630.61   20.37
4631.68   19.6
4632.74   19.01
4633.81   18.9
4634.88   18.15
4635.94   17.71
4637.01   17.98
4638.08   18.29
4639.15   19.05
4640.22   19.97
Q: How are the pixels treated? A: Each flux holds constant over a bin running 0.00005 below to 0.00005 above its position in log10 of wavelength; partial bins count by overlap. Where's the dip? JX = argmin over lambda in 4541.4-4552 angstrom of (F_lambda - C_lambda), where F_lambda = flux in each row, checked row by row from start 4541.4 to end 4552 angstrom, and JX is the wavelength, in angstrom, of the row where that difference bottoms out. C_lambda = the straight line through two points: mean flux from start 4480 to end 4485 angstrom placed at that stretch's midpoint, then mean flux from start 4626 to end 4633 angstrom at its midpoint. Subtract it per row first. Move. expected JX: 4549.23 angstrom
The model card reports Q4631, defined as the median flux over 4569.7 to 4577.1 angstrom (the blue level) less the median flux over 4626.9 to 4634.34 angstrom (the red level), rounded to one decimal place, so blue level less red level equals 1.2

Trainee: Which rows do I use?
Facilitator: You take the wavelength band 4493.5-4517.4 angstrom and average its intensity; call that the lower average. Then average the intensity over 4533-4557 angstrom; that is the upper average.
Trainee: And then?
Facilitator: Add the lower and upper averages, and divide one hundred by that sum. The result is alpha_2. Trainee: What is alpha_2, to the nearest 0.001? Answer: 2.600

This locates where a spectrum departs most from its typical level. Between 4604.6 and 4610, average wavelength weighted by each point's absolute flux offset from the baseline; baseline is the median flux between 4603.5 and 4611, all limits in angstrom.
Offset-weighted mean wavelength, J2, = 4606.6 angstrom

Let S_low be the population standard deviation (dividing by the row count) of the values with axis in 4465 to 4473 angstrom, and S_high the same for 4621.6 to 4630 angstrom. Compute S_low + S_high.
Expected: 1.73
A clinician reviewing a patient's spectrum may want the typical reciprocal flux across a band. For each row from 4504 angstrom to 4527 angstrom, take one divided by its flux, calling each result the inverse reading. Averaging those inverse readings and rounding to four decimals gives 0.0518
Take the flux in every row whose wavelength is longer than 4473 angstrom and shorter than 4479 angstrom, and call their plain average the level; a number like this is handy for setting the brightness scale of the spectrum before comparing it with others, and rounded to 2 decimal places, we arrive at 19.07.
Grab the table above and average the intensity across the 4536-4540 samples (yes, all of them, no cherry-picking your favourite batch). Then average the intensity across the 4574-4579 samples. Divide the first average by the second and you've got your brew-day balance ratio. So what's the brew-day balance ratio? 0.98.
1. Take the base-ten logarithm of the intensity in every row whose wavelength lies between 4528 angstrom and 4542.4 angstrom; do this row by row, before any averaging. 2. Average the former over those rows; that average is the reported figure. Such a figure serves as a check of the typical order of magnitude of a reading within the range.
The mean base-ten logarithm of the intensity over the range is 1.304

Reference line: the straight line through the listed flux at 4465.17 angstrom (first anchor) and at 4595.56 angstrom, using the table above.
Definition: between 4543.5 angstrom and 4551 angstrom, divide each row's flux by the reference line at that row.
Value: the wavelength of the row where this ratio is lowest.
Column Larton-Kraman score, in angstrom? 4549.23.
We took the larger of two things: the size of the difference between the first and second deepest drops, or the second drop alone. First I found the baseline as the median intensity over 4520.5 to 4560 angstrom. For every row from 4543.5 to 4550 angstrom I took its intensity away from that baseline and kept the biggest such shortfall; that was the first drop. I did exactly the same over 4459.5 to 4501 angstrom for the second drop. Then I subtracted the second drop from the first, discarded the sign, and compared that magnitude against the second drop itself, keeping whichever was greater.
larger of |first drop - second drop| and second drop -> 3.0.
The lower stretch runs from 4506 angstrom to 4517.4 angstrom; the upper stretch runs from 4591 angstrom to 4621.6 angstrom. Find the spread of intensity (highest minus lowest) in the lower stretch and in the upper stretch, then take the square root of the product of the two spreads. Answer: 3.7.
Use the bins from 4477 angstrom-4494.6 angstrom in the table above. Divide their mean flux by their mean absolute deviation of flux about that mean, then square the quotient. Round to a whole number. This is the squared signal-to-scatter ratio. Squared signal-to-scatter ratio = 1033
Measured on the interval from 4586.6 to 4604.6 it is 192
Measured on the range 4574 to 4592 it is 143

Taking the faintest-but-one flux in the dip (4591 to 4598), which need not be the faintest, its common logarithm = 1.27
